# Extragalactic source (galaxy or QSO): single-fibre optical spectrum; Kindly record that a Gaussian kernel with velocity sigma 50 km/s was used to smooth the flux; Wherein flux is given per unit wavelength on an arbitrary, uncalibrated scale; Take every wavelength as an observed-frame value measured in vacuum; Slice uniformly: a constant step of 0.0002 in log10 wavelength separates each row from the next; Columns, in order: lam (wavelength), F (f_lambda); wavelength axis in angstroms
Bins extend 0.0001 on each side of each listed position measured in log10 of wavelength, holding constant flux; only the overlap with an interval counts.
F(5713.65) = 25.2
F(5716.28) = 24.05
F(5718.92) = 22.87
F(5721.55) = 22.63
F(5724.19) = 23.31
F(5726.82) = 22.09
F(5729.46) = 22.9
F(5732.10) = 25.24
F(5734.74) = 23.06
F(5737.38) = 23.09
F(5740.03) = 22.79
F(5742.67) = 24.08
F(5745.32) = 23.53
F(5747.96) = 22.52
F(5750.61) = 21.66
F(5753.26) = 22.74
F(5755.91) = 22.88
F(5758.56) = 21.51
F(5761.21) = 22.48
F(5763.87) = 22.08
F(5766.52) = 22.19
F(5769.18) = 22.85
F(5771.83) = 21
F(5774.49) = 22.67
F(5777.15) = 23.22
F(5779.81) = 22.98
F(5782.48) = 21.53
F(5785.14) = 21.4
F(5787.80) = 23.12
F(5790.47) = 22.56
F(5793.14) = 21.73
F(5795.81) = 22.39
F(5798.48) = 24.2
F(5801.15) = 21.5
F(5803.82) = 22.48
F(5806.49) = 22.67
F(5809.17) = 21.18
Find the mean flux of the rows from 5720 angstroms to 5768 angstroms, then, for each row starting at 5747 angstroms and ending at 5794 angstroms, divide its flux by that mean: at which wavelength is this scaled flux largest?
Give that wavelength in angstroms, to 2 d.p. 5777.15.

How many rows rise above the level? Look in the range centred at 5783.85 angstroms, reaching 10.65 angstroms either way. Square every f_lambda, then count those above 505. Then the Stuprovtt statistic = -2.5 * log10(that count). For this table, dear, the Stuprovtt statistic -1.7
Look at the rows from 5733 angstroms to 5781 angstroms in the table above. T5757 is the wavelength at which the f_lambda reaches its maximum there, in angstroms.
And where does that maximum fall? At 5742.67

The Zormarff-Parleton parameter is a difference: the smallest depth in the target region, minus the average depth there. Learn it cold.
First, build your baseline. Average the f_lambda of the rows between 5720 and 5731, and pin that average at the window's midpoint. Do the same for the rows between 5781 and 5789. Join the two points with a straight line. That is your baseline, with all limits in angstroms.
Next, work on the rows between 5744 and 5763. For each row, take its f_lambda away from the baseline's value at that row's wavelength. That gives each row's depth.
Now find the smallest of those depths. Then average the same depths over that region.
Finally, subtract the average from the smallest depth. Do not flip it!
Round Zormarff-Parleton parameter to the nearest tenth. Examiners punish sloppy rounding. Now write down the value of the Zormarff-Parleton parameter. -1.0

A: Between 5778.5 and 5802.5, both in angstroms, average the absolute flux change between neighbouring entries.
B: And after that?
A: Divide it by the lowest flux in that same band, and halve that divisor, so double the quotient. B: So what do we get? 0.115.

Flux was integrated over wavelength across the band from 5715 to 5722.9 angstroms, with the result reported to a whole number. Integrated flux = 183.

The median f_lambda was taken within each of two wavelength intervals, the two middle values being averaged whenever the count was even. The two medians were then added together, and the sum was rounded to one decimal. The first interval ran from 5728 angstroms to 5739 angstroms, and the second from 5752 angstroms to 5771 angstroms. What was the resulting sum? 45.6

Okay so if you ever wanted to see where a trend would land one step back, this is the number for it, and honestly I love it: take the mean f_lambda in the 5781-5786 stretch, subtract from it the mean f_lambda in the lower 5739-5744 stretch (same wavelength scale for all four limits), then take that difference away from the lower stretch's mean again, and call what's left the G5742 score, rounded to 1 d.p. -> 25.4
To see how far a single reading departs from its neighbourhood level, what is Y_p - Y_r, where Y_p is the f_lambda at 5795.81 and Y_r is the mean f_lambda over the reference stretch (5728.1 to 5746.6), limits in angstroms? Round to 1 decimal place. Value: -1.1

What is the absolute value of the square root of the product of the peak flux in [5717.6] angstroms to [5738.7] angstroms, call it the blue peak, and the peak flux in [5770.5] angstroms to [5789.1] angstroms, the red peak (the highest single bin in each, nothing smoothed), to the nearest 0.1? 24.2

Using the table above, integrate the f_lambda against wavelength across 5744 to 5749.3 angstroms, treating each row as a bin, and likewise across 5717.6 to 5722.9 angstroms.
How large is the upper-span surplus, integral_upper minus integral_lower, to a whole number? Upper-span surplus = 2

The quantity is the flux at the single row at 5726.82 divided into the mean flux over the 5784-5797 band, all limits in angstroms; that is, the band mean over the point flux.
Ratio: 1.01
